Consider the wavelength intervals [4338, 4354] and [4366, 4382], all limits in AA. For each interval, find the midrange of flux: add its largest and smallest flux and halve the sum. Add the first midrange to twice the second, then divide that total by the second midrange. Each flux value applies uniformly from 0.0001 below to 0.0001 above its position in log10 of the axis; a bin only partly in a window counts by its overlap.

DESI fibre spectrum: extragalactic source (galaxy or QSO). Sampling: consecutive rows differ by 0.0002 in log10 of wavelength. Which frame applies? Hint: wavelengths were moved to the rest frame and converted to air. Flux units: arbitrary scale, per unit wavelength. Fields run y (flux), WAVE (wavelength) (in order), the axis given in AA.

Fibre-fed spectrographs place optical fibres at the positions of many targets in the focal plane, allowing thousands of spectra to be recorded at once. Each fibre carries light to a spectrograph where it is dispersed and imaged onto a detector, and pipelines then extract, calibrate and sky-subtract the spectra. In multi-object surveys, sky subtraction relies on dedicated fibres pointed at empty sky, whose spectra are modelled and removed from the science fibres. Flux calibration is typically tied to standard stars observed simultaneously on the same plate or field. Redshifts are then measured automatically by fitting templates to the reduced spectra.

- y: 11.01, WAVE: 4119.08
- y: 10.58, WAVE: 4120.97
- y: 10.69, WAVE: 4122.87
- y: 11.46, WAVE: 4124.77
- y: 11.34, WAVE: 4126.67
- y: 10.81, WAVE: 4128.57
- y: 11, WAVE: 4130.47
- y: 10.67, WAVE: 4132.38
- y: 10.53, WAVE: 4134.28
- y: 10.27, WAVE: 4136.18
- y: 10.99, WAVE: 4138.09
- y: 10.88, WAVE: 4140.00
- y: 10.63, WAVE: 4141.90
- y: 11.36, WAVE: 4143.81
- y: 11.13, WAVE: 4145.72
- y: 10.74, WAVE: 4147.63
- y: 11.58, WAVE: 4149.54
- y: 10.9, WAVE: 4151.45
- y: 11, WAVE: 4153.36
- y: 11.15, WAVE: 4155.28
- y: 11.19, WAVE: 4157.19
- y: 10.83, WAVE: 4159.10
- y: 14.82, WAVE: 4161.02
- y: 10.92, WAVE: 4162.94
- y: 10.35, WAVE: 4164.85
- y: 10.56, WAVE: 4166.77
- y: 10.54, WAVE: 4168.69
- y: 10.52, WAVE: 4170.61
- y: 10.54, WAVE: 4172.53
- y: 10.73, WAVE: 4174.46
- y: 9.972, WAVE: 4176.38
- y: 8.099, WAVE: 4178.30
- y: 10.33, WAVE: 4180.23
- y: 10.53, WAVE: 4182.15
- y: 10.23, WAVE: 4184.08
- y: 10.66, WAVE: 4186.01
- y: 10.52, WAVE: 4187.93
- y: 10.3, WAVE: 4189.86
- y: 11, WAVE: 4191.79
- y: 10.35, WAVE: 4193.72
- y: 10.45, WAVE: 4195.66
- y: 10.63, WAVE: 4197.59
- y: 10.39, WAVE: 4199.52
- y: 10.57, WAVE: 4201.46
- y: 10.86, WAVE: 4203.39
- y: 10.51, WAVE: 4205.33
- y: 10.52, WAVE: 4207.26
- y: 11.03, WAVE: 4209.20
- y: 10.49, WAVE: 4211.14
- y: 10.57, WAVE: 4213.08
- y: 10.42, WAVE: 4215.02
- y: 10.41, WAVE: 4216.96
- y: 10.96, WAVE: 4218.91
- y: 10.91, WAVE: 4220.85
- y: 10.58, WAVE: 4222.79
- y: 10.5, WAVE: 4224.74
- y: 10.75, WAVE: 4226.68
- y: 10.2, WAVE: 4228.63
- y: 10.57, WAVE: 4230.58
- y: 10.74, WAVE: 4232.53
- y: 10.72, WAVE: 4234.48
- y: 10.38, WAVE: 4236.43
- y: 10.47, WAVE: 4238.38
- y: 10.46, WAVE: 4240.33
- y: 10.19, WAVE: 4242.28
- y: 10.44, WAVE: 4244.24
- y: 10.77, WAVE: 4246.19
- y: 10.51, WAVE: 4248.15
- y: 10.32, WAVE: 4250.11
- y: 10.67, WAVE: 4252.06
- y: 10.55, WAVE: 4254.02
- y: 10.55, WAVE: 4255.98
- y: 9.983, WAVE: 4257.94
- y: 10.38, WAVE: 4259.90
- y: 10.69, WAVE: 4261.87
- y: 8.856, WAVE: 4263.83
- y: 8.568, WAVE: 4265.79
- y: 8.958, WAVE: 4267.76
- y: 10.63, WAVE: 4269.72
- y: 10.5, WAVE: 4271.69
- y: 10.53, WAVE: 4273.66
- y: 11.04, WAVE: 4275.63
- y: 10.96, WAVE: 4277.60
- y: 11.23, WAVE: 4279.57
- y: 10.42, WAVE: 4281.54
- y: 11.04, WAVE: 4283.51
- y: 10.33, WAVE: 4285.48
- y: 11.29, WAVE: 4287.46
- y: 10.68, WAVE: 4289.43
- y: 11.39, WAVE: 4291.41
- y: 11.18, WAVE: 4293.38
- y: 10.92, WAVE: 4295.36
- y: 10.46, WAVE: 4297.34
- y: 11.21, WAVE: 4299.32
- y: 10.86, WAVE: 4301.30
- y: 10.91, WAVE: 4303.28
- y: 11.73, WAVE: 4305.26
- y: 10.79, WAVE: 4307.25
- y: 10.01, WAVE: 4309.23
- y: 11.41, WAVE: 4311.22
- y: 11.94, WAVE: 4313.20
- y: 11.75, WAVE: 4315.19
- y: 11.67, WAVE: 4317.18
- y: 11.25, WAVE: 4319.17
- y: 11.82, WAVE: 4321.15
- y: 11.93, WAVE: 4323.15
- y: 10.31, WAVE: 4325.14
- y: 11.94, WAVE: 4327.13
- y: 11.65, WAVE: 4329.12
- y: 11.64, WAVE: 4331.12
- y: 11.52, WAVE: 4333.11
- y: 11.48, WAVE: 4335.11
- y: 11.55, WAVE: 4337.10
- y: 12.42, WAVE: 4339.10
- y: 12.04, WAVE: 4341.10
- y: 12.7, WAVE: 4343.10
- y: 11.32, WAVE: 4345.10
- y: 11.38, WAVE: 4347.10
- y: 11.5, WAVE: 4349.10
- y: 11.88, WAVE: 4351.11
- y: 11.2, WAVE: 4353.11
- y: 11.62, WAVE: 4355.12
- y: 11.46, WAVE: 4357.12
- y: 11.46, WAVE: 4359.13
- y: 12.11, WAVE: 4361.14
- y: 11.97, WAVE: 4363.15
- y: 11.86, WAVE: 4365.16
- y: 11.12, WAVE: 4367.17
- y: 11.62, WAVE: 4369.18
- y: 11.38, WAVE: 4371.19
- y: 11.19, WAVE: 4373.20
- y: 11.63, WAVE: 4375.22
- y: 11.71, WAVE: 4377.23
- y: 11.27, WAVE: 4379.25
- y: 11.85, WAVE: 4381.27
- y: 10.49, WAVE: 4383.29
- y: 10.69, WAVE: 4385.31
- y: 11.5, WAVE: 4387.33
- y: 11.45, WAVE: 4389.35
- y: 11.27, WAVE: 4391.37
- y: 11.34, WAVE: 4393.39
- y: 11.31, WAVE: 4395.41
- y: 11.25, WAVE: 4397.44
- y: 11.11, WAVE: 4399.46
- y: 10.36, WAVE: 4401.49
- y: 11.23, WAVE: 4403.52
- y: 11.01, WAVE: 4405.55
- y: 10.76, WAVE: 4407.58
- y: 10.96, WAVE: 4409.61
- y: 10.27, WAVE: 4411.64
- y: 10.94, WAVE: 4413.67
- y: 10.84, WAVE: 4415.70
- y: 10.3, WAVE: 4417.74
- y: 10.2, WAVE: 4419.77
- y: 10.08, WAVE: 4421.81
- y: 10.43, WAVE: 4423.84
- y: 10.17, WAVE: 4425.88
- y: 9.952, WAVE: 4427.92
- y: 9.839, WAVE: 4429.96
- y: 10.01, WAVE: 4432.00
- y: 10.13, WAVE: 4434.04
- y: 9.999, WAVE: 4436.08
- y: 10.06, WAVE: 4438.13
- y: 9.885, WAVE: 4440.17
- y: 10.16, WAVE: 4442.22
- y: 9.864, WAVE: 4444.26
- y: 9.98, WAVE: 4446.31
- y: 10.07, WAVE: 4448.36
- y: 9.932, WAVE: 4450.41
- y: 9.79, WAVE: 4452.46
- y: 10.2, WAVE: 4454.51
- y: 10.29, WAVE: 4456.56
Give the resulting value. 3.04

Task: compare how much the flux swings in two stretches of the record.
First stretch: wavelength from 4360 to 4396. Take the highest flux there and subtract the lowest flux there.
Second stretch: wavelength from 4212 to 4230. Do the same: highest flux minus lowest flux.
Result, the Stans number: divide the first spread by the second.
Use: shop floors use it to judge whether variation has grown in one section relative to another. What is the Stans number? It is 2.1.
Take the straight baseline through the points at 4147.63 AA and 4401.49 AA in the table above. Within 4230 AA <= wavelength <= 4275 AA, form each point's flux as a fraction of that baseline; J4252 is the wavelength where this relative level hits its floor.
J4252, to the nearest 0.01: 4265.79 AA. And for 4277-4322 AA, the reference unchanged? 4309.23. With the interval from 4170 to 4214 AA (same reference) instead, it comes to 4178.30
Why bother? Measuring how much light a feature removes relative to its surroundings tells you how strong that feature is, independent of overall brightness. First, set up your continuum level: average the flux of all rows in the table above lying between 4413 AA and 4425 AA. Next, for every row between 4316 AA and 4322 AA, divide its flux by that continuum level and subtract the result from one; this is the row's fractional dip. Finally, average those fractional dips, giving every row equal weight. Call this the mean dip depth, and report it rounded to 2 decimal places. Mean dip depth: -0.11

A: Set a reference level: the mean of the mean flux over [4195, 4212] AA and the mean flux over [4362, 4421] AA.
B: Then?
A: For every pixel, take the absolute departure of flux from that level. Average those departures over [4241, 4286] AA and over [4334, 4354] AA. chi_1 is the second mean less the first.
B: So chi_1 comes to 0.29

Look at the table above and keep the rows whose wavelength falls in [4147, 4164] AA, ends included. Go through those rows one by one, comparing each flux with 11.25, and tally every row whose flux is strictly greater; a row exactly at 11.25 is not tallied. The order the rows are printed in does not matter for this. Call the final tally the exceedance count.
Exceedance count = 2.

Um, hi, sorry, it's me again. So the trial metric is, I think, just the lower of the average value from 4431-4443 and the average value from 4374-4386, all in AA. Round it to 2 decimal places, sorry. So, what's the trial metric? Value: 10.04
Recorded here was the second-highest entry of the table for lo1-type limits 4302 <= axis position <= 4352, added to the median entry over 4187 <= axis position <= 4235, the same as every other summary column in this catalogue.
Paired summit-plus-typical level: 22.99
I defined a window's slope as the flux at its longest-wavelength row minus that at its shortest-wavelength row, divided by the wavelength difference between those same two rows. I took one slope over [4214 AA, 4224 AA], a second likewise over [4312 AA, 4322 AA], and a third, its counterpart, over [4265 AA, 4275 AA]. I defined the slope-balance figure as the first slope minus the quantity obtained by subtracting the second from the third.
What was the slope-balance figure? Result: -0.24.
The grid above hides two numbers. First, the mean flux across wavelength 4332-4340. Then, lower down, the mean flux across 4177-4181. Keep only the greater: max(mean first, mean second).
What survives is 11.7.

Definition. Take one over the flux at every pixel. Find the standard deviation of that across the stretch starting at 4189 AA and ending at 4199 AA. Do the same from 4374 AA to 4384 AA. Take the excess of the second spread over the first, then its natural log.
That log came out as -6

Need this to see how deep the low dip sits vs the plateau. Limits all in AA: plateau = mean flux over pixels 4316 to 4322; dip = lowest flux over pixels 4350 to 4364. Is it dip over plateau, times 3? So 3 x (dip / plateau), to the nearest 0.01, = 2.90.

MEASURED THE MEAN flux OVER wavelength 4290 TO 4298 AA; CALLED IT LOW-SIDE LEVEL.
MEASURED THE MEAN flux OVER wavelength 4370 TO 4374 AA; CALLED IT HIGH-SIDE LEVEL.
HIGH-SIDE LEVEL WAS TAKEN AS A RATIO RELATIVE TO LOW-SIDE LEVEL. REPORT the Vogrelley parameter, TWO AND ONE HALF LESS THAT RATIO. 1.47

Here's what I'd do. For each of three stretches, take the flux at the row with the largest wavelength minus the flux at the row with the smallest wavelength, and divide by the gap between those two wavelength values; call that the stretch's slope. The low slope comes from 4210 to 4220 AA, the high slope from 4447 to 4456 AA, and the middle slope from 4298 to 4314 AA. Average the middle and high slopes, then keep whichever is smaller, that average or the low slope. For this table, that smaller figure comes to 0.037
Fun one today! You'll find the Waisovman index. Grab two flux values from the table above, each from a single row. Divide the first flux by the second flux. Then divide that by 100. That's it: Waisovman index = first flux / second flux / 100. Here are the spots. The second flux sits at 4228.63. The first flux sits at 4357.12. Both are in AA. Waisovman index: 0.0112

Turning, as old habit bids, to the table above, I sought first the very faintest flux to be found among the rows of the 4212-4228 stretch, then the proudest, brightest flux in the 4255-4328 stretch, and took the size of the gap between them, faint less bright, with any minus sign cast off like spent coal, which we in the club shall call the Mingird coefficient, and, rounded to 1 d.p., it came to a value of 1.5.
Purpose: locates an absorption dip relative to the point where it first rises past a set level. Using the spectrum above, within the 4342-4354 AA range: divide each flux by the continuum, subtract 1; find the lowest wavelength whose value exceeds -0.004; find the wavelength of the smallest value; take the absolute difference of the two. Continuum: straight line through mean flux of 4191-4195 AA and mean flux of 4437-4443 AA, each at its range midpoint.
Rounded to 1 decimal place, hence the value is 10.0 AA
